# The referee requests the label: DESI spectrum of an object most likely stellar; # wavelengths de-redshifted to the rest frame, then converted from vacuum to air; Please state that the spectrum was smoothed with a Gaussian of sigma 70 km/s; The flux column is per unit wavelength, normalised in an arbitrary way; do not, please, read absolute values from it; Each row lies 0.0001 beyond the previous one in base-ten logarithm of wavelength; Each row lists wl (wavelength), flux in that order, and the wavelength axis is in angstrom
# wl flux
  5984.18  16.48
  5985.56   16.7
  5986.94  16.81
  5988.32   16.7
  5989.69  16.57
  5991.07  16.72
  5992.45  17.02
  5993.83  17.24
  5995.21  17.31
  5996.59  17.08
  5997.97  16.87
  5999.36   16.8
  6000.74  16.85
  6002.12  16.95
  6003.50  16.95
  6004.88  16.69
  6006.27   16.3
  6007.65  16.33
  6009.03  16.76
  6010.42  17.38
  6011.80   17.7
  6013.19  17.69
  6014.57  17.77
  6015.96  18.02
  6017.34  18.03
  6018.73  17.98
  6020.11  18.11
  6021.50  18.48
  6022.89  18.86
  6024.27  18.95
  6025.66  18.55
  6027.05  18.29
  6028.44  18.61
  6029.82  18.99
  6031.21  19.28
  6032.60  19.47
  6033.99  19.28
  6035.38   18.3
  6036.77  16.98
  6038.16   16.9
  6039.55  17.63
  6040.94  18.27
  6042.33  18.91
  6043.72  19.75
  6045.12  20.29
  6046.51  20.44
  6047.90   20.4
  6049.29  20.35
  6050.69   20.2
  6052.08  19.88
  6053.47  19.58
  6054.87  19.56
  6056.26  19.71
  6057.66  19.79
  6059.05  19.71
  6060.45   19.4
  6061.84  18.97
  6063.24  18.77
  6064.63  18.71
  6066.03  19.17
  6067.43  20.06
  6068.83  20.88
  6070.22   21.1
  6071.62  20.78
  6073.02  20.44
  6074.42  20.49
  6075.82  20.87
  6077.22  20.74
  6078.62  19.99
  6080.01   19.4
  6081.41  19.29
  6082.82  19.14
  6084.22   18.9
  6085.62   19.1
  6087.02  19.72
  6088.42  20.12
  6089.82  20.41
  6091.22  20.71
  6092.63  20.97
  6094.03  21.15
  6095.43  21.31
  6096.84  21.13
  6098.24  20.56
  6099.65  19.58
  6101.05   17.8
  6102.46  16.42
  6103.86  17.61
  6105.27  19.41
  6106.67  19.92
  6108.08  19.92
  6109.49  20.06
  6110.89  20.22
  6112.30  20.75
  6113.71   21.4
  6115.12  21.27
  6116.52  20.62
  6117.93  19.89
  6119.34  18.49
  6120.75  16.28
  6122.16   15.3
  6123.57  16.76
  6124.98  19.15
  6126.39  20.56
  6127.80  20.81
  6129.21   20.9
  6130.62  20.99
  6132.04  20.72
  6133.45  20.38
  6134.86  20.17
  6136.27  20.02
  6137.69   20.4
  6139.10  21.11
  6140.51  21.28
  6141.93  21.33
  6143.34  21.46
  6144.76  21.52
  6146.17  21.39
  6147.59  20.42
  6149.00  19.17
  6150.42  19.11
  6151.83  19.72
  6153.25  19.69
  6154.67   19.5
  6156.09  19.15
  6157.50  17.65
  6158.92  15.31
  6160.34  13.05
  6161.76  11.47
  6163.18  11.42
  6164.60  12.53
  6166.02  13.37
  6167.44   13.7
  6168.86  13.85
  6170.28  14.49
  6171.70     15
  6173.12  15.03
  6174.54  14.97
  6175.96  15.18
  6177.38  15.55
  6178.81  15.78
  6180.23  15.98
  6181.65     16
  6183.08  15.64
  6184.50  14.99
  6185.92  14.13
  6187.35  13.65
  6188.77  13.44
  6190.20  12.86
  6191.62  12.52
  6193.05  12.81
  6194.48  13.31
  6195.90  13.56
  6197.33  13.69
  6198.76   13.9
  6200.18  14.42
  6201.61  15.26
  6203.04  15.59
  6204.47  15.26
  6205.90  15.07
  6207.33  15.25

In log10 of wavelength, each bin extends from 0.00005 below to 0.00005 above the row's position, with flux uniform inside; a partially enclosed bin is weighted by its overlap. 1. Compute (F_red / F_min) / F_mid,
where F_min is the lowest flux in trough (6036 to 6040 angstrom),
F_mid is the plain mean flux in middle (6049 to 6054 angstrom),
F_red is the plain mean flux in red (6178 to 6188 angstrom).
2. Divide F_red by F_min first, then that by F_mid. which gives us 0.045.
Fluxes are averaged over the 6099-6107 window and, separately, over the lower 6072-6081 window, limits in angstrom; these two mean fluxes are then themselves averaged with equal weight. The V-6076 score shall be 19.4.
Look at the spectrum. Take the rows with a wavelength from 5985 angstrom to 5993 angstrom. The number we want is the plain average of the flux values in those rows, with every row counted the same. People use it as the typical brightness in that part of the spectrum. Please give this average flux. 16.8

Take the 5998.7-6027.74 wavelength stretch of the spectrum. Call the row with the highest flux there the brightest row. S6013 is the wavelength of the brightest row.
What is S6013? 6024.27 angstrom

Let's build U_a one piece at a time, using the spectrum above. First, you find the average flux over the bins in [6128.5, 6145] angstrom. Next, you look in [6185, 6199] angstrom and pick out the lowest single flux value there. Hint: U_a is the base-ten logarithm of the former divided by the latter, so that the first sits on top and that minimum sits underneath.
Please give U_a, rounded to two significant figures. 0.22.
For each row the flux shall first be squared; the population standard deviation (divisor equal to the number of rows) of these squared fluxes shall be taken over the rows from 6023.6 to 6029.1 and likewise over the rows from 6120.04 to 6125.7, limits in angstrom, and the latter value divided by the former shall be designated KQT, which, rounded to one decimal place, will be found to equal 5.6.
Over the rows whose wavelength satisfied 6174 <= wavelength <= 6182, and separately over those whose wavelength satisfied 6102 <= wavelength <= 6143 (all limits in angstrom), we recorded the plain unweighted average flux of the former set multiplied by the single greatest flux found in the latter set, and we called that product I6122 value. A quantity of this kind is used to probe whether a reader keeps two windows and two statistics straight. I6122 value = 333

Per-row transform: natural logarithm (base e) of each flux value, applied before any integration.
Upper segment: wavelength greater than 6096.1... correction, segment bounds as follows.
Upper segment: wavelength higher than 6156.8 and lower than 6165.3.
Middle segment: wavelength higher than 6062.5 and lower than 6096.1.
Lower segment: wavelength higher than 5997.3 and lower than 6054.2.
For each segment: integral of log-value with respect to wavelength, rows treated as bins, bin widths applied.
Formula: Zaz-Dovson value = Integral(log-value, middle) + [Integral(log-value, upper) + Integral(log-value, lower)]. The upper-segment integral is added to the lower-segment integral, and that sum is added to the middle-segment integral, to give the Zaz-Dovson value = 288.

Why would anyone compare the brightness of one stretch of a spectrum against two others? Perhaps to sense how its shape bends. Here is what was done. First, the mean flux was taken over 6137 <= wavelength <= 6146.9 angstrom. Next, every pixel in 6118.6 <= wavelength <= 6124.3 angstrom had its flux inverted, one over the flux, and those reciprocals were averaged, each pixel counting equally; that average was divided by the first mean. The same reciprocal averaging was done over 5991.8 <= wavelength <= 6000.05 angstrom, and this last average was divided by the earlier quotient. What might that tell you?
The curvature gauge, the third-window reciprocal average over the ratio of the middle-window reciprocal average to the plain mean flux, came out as 20.7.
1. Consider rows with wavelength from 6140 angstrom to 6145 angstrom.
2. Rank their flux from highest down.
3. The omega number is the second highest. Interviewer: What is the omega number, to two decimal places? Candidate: 21.46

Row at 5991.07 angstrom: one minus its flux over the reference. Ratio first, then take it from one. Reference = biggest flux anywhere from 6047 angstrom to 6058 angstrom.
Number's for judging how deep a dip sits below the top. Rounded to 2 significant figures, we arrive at 0.18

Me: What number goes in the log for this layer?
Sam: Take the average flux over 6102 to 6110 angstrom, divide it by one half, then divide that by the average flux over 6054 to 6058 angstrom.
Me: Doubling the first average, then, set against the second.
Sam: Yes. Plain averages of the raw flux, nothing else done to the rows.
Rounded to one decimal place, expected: 1.9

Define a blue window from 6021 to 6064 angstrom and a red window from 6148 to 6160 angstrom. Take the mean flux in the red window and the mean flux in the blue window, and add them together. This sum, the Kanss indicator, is 38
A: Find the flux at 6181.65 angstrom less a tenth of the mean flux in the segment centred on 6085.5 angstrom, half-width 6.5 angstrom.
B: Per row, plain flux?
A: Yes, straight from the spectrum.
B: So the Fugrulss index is 14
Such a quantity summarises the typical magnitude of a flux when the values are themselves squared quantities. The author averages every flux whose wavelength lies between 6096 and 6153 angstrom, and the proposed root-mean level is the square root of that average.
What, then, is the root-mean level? 4.46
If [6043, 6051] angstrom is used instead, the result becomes 4.50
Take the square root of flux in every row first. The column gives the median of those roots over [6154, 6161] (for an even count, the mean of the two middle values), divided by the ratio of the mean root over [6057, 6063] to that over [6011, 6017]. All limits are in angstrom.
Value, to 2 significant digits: 4.0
